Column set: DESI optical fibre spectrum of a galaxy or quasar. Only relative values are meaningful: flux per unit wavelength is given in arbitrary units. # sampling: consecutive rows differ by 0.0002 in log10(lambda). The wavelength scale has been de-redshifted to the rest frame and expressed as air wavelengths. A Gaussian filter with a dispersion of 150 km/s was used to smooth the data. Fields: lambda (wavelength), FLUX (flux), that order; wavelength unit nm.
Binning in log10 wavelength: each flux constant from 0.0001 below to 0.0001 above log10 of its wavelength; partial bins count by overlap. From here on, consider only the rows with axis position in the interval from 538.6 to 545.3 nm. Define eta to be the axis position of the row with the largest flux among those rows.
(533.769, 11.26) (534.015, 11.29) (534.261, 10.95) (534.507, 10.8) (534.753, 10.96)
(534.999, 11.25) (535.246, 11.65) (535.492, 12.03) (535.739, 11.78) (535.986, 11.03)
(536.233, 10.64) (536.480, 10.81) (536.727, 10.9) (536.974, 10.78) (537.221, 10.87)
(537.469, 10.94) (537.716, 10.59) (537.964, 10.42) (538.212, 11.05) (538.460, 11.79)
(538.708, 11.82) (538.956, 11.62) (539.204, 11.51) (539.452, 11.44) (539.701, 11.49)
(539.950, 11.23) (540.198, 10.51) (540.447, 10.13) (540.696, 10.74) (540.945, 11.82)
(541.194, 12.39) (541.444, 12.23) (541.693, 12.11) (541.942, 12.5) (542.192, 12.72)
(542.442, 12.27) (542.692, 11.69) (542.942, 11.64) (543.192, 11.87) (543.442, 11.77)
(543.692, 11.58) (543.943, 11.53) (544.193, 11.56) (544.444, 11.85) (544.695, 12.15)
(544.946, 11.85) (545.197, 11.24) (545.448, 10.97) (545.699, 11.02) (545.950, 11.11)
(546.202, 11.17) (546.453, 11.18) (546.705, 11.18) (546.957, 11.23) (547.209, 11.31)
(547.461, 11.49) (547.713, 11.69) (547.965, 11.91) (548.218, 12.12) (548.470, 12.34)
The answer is 542.192 nm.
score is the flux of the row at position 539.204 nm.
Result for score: 11.51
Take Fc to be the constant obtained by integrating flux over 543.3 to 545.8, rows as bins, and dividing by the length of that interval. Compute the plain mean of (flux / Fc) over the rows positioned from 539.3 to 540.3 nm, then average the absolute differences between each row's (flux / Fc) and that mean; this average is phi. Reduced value 0.028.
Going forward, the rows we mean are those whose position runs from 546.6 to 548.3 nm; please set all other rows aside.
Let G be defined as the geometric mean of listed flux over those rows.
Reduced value 11.56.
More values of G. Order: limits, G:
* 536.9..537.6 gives 10.86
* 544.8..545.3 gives 11.54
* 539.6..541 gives 10.97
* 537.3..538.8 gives 11.09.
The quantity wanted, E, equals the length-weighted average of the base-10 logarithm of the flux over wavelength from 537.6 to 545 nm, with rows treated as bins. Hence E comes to 1.06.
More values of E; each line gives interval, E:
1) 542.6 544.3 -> 1.07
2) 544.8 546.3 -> 1.05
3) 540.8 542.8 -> 1.09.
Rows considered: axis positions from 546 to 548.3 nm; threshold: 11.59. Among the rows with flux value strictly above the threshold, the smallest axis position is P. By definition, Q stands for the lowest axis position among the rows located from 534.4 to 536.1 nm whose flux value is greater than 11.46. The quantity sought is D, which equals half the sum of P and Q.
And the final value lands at 541.48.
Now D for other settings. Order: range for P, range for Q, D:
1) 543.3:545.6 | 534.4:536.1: 539.34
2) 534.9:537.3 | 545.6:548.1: 541.35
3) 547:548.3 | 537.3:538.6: 543.09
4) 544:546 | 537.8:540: 541.45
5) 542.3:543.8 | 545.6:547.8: 544.95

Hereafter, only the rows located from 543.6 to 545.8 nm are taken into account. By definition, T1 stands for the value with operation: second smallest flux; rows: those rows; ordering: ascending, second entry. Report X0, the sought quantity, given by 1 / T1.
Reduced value 0.091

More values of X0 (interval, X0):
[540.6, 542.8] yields 0.086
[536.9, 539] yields 0.094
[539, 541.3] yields 0.095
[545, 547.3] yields 0.091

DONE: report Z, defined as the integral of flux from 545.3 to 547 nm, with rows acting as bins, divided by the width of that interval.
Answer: 11.1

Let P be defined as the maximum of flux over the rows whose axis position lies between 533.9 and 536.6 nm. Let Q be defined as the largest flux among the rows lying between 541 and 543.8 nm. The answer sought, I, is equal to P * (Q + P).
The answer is 298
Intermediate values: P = 12.03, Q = 12.72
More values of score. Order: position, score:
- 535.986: 11.03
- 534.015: 11.29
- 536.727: 10.9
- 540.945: 11.82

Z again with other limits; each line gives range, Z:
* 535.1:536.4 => 11.4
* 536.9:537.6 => 10.9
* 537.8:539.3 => 11.3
